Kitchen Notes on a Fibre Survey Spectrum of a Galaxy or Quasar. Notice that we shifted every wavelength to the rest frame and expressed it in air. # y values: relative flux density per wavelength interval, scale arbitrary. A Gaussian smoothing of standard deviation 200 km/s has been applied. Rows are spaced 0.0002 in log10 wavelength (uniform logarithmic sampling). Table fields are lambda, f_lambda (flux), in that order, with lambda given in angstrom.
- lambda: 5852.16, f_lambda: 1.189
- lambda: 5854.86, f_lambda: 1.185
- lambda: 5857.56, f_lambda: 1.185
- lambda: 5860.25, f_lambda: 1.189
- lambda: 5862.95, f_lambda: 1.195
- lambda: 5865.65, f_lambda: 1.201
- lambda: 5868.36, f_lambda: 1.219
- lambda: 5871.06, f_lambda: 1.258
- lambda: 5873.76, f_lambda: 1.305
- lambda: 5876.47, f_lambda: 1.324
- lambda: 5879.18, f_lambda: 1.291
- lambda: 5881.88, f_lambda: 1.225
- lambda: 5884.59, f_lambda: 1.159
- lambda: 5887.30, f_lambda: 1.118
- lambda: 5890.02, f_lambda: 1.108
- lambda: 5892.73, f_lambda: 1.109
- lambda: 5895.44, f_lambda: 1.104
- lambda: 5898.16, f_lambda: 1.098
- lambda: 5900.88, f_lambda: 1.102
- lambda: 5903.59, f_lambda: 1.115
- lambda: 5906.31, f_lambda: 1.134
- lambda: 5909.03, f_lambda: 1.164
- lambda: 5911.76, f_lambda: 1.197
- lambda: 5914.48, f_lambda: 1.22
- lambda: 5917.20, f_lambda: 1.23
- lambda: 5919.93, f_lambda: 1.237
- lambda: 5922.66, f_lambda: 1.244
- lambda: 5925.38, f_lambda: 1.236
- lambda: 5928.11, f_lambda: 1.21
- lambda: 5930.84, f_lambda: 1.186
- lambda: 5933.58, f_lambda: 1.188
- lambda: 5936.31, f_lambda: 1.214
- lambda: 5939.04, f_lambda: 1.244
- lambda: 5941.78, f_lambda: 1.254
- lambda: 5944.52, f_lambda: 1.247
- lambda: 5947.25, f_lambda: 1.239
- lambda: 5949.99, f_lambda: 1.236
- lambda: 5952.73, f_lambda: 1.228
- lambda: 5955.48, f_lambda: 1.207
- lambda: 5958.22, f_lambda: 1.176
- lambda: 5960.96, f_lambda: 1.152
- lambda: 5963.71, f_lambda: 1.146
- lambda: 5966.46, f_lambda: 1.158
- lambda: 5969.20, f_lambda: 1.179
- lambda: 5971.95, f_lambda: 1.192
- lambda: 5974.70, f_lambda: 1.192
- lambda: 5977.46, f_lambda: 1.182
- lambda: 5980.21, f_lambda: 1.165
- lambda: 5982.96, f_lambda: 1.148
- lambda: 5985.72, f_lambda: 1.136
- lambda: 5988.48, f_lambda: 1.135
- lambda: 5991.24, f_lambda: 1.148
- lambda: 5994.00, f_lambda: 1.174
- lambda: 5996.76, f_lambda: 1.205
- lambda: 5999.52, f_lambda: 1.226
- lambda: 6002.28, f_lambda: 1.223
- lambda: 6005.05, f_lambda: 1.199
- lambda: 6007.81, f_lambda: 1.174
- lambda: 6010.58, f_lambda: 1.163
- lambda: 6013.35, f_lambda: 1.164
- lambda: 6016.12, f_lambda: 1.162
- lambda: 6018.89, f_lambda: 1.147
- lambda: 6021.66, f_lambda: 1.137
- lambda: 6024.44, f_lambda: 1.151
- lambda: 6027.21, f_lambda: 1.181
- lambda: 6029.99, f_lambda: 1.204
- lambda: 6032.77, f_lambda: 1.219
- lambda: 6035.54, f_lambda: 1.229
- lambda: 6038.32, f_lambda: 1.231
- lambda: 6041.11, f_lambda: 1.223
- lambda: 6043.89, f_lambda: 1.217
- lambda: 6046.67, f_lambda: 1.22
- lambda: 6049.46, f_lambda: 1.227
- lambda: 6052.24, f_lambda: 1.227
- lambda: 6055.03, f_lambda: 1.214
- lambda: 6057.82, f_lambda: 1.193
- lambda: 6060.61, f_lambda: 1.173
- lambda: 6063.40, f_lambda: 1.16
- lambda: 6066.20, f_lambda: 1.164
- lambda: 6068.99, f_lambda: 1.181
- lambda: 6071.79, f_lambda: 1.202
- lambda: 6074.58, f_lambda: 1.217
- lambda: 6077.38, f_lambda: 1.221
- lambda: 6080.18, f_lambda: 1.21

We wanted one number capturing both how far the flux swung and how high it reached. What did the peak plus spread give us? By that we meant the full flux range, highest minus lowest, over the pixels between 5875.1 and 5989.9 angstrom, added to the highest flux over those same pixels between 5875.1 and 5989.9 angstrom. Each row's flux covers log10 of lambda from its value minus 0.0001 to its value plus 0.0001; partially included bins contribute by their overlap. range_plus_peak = 1.55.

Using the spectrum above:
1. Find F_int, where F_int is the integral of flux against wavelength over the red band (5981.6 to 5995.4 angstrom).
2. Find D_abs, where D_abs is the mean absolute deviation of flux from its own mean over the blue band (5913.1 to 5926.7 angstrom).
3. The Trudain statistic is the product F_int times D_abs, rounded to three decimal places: 0.106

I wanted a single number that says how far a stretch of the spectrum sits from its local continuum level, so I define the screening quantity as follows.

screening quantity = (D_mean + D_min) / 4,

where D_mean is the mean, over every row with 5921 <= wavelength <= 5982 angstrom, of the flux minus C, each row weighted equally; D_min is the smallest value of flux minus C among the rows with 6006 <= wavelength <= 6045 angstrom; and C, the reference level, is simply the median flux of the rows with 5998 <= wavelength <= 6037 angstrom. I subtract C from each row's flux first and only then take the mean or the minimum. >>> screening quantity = -0.004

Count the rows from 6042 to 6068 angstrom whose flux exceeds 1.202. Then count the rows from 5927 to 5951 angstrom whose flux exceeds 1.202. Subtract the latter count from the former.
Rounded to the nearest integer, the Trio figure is -2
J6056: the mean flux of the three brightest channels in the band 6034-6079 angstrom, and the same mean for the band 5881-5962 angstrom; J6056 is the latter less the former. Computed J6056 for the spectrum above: 0.019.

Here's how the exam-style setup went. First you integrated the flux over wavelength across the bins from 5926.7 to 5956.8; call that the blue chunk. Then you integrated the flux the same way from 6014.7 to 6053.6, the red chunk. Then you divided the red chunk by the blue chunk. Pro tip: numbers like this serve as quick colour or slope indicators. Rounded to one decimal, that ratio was 1.3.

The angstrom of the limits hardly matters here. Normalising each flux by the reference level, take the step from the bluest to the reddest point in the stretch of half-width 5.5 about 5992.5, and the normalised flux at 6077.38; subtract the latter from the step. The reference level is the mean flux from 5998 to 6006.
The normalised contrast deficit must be -0.95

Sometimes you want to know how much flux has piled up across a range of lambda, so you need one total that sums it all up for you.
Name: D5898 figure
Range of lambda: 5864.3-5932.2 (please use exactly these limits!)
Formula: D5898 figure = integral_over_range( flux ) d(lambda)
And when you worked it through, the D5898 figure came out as 81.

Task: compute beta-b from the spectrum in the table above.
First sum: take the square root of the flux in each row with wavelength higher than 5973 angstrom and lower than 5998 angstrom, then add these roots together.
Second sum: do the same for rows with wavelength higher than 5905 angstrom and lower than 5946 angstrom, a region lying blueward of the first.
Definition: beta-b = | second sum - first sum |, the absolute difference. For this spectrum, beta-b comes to 7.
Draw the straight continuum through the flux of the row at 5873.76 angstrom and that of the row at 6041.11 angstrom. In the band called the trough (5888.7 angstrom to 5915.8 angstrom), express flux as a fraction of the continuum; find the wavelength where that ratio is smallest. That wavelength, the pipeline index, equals 5898.16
